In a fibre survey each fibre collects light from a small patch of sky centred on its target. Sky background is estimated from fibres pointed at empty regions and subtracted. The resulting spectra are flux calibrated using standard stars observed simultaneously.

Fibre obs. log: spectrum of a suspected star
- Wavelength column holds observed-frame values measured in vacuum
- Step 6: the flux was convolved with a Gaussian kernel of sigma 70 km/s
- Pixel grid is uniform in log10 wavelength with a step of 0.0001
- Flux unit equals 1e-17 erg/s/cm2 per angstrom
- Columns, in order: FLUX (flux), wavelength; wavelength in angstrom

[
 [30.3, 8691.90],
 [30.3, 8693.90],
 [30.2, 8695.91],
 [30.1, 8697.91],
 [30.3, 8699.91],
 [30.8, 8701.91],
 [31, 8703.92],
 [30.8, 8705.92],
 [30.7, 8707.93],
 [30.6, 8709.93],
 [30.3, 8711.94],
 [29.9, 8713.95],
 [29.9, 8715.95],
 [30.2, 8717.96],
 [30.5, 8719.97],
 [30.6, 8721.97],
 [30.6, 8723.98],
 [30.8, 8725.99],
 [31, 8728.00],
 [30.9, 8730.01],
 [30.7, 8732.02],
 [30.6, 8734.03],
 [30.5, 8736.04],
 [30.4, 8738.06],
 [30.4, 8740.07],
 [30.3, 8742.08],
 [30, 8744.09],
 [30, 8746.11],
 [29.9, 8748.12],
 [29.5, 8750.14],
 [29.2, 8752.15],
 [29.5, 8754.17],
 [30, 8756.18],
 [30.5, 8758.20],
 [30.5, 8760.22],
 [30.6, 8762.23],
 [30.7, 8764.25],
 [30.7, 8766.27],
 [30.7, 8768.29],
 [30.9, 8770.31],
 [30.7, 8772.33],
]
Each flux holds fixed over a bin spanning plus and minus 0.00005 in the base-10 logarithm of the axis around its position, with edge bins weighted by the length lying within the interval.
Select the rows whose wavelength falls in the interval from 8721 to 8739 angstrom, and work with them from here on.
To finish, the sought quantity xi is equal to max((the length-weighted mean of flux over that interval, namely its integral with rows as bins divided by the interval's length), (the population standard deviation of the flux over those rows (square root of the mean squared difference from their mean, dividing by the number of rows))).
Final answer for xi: 30.7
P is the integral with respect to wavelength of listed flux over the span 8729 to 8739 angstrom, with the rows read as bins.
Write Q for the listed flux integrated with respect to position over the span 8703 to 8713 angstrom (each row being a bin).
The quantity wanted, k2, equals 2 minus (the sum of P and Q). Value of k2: -611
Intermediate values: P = 306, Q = 306.6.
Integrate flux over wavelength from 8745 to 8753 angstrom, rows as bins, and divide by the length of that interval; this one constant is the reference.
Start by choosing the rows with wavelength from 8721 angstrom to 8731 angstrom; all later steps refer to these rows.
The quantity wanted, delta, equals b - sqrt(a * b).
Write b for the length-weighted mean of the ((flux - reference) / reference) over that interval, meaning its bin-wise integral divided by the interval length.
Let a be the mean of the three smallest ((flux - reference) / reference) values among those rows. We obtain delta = 0.0020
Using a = 0.034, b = 0.038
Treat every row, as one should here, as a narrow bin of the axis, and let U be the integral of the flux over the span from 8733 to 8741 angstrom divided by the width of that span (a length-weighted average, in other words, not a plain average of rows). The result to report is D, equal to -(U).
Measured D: -30.5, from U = 30.46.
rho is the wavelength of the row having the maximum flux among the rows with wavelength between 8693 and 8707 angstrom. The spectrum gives 8703.92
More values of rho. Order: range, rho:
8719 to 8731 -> 8728.00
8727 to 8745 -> 8728.00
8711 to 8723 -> 8721.97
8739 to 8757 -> 8740.07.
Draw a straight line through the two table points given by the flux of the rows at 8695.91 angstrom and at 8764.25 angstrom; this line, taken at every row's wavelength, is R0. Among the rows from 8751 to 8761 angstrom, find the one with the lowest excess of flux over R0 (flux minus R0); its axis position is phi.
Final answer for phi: 8752.15 angstrom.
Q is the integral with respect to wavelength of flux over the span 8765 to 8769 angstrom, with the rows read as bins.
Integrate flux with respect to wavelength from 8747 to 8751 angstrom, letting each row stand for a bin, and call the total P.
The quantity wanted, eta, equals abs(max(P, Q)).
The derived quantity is 122.7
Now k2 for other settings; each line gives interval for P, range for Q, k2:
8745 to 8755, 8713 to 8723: -597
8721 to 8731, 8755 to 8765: -610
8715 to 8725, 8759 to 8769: -608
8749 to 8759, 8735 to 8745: -598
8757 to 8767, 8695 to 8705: -609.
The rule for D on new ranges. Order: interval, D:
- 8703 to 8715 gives -30.6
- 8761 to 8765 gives -30.7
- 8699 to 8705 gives -30.7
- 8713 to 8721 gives -30.2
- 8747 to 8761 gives -29.9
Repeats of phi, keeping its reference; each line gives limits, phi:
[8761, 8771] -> 8762.23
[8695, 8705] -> 8697.91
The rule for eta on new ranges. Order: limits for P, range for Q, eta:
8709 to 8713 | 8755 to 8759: 121.5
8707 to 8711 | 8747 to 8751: 122.6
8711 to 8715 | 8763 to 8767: 122.7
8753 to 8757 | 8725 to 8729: 123.6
